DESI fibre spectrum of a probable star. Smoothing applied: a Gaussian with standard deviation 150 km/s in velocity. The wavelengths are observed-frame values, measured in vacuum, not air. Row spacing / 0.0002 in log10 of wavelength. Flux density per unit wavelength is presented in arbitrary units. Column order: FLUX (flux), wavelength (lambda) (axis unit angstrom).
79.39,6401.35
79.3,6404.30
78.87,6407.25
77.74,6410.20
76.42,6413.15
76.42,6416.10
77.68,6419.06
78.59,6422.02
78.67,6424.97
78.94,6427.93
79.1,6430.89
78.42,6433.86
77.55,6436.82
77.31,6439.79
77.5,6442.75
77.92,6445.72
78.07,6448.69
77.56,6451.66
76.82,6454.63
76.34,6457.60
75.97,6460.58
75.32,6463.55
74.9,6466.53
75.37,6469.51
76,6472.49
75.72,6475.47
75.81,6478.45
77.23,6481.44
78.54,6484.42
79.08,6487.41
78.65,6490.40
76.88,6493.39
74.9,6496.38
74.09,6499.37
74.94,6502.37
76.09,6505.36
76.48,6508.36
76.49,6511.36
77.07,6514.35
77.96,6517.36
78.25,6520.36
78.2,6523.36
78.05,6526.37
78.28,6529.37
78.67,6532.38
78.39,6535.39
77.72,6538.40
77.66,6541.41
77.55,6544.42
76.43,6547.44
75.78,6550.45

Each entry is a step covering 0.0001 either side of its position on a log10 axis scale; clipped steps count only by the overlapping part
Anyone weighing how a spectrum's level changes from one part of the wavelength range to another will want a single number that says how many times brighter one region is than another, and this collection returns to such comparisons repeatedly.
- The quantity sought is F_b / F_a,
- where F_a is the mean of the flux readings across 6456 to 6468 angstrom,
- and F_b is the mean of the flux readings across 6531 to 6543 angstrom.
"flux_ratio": 1.03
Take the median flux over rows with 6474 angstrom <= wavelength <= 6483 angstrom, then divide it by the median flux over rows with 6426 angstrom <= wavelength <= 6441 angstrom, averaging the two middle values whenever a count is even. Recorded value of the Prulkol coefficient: 0.97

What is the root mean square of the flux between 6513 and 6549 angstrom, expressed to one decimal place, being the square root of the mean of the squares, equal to 77.9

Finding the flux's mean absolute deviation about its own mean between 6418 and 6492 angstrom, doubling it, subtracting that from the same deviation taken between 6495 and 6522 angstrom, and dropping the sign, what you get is 1.09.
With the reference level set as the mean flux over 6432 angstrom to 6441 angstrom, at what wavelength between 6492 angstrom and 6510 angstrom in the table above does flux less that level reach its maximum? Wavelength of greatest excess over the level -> 6493.39 angstrom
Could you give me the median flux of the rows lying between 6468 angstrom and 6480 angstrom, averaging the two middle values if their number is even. 75.8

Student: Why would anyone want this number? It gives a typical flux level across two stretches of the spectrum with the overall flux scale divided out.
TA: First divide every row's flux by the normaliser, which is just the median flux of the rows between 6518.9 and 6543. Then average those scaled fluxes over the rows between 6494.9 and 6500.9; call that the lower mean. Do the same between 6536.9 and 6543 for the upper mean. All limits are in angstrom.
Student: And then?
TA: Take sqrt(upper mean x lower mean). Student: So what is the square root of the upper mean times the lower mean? 0.973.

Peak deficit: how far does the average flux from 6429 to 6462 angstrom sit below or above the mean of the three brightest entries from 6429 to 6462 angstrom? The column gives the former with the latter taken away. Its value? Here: -1.02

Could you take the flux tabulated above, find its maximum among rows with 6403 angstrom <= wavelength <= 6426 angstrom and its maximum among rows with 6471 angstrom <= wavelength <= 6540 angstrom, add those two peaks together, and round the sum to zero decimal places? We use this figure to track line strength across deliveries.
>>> 158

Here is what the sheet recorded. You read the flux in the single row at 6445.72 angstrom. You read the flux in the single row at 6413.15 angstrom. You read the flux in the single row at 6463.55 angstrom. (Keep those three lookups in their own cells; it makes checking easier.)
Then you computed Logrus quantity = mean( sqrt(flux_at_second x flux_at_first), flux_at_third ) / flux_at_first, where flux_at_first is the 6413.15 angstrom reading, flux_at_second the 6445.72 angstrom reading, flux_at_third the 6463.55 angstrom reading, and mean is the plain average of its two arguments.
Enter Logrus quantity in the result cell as 1.00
